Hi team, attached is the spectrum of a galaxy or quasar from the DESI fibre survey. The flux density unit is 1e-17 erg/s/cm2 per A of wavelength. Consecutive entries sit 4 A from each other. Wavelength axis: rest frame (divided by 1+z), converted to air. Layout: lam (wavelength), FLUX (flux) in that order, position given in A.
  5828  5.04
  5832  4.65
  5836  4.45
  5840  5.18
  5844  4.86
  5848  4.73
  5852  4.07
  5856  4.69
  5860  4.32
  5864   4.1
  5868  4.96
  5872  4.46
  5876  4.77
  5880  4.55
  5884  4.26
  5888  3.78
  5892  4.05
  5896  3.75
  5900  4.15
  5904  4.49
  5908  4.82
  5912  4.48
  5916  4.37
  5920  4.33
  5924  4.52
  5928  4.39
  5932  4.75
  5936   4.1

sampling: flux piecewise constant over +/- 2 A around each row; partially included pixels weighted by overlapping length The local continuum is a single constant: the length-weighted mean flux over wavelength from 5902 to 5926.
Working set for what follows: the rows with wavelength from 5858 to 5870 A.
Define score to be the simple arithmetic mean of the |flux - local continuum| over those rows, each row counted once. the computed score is 0.35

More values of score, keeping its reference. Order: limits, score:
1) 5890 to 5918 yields 0.29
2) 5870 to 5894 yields 0.30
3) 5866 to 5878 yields 0.26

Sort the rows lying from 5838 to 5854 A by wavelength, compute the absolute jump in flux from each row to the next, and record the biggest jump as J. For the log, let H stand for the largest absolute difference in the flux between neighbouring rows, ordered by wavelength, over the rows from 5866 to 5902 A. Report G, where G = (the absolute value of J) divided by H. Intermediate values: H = 0.50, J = 0.66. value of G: 1.3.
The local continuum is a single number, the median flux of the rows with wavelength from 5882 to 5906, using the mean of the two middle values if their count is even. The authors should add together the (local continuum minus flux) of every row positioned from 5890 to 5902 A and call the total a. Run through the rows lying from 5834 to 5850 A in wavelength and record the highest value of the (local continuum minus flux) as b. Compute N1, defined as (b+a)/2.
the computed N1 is 0.00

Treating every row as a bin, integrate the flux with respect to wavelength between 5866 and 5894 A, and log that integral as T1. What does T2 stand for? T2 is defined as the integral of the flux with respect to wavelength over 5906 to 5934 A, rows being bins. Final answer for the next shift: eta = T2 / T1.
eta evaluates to 1.03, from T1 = 123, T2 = 127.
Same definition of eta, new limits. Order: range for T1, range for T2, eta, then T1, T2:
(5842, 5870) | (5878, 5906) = 0.91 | 127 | 116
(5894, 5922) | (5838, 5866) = 1.05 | 122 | 128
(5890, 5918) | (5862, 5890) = 1.03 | 120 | 124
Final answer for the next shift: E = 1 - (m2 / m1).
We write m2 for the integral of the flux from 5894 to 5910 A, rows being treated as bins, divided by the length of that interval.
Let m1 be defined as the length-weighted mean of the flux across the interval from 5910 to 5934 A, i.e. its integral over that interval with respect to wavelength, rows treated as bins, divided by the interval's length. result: 0.038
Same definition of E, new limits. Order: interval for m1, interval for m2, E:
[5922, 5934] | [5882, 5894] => 0.115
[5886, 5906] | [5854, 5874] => -0.114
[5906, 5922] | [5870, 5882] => -0.021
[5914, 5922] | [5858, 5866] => 0.032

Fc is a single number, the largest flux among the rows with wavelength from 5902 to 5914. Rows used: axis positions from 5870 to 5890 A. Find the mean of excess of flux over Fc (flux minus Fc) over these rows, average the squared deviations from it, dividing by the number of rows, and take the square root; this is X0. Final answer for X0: 0.335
